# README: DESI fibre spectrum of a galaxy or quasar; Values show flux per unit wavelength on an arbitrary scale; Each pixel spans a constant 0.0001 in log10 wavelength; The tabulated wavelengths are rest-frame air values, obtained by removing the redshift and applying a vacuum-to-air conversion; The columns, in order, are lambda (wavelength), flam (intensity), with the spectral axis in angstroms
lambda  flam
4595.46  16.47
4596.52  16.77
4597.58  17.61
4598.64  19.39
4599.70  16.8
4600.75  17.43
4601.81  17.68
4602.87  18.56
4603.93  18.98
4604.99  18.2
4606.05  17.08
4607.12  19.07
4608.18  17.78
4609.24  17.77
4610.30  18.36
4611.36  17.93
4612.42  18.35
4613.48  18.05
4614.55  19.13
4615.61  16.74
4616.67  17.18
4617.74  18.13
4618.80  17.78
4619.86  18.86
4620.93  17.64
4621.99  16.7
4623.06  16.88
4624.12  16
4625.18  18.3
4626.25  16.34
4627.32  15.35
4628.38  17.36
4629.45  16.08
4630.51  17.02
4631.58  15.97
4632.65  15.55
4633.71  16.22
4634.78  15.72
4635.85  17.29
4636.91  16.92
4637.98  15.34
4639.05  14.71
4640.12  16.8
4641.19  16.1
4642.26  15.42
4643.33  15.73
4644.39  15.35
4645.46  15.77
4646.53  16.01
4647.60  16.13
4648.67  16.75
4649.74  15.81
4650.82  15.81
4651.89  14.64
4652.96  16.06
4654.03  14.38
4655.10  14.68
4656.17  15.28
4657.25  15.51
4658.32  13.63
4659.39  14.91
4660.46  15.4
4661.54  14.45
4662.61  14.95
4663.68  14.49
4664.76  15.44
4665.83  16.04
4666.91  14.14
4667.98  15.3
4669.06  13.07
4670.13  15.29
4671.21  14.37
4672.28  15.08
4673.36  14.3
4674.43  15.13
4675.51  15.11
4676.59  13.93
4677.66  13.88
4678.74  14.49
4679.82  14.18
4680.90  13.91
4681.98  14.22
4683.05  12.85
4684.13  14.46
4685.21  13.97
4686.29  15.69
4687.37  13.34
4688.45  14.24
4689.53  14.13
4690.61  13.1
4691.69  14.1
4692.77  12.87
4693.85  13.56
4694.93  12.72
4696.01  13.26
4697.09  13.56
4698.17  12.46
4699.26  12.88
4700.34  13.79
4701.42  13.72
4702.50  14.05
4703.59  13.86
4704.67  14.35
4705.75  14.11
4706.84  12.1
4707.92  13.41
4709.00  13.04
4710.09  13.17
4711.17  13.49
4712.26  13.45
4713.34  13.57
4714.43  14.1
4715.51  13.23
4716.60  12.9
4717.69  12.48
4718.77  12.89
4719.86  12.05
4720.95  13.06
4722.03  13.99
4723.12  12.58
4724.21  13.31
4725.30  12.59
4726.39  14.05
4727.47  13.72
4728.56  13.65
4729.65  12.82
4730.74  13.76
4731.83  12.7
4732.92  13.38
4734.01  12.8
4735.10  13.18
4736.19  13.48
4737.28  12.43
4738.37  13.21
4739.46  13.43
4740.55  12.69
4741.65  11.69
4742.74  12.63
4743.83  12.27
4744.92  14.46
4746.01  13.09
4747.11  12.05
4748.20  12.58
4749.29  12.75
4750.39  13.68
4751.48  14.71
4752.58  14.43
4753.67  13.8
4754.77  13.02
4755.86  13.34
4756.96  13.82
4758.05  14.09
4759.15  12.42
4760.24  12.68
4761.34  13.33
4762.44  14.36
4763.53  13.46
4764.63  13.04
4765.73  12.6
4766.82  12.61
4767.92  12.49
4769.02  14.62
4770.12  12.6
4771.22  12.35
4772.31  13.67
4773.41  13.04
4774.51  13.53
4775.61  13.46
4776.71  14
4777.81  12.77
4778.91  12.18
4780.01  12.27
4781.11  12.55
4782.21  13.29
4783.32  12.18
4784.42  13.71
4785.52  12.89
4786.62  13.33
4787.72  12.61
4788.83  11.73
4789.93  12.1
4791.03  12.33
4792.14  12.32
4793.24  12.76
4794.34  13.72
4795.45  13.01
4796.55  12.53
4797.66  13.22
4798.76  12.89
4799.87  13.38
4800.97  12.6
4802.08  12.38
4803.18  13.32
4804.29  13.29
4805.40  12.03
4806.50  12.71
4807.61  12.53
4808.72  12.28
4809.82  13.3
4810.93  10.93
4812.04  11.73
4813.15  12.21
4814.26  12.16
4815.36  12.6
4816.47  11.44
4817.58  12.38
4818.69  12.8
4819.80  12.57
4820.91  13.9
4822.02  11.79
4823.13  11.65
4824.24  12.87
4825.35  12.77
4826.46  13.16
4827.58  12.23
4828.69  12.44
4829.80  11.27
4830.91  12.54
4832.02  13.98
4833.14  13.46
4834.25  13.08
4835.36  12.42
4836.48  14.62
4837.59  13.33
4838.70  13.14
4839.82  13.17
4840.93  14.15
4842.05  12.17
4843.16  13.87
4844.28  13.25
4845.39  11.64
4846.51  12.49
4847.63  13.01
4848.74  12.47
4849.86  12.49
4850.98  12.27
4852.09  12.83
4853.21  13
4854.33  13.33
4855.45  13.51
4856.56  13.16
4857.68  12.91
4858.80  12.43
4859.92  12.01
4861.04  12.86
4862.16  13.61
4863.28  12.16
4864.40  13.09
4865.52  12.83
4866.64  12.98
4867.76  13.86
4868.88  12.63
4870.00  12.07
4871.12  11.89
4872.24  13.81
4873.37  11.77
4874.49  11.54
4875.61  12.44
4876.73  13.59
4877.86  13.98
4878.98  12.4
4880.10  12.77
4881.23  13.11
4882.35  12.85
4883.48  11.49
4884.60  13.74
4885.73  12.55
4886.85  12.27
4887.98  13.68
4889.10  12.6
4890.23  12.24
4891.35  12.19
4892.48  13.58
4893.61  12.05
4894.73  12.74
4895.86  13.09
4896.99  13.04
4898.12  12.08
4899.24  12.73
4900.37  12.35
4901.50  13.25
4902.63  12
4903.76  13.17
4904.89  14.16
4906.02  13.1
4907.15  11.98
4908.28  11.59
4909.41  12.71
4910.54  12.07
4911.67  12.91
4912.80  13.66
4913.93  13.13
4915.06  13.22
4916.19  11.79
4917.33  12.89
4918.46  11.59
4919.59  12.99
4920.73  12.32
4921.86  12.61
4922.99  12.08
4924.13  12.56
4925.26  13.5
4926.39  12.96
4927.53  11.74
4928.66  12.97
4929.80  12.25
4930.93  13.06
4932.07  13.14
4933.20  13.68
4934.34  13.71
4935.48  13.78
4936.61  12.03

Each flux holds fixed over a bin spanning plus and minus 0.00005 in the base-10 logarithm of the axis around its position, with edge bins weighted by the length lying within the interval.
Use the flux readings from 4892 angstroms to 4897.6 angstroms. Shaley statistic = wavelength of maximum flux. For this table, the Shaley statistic 4892.48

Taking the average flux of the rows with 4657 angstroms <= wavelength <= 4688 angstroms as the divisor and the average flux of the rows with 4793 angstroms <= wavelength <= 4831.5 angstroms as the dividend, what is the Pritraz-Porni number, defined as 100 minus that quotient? 99.1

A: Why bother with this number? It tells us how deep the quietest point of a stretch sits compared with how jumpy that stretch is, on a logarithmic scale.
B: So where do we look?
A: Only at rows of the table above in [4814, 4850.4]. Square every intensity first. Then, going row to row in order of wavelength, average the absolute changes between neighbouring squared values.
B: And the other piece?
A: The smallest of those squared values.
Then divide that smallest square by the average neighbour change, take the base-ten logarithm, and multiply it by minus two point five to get -1.90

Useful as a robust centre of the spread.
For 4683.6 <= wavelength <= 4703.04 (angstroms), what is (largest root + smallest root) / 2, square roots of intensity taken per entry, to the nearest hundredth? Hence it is 3.75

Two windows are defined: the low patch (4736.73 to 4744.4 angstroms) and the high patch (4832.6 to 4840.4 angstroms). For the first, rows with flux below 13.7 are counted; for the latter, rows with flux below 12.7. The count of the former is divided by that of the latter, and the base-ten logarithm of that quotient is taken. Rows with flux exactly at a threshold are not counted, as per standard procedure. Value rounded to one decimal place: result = 0.8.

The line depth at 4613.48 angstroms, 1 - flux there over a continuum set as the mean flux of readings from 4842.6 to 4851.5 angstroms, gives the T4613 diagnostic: -0.42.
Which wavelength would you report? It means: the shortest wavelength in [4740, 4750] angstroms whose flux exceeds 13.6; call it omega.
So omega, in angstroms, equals 4744.92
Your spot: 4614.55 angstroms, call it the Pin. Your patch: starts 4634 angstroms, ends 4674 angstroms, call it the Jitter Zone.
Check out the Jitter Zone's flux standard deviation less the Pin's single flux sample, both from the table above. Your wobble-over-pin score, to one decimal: -18.2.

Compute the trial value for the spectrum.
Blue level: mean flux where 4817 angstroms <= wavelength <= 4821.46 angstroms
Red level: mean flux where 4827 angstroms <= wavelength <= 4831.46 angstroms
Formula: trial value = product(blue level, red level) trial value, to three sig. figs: 156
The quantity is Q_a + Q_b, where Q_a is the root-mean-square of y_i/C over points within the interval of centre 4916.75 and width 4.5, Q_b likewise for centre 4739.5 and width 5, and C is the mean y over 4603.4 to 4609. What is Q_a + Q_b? 1.38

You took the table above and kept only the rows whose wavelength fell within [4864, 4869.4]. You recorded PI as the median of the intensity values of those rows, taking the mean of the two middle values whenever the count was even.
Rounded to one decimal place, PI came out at 13.0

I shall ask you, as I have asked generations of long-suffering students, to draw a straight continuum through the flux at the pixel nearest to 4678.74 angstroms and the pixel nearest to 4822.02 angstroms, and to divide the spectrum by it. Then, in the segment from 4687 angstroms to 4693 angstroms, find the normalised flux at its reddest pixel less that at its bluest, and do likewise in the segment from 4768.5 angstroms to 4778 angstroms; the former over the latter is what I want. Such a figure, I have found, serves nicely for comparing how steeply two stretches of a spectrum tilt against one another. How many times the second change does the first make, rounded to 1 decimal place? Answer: 0.2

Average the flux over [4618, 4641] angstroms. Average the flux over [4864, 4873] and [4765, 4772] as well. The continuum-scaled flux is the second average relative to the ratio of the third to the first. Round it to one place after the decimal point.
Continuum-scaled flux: 16.6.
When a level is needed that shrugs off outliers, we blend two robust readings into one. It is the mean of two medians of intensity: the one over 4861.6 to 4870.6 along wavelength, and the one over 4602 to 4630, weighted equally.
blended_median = 15.3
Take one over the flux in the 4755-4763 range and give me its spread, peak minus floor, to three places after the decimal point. 0.011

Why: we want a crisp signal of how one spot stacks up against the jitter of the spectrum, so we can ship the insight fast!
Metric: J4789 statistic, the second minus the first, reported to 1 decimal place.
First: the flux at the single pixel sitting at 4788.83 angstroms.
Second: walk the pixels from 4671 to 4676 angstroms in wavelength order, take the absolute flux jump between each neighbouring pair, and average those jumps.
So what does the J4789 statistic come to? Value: -11.1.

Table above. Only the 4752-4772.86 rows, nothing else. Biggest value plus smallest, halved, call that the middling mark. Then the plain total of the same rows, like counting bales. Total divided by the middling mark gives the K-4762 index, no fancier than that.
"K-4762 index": 18.74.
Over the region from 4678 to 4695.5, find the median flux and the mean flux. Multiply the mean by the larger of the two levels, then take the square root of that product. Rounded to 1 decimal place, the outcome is 13.9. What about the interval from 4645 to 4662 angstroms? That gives 15.4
